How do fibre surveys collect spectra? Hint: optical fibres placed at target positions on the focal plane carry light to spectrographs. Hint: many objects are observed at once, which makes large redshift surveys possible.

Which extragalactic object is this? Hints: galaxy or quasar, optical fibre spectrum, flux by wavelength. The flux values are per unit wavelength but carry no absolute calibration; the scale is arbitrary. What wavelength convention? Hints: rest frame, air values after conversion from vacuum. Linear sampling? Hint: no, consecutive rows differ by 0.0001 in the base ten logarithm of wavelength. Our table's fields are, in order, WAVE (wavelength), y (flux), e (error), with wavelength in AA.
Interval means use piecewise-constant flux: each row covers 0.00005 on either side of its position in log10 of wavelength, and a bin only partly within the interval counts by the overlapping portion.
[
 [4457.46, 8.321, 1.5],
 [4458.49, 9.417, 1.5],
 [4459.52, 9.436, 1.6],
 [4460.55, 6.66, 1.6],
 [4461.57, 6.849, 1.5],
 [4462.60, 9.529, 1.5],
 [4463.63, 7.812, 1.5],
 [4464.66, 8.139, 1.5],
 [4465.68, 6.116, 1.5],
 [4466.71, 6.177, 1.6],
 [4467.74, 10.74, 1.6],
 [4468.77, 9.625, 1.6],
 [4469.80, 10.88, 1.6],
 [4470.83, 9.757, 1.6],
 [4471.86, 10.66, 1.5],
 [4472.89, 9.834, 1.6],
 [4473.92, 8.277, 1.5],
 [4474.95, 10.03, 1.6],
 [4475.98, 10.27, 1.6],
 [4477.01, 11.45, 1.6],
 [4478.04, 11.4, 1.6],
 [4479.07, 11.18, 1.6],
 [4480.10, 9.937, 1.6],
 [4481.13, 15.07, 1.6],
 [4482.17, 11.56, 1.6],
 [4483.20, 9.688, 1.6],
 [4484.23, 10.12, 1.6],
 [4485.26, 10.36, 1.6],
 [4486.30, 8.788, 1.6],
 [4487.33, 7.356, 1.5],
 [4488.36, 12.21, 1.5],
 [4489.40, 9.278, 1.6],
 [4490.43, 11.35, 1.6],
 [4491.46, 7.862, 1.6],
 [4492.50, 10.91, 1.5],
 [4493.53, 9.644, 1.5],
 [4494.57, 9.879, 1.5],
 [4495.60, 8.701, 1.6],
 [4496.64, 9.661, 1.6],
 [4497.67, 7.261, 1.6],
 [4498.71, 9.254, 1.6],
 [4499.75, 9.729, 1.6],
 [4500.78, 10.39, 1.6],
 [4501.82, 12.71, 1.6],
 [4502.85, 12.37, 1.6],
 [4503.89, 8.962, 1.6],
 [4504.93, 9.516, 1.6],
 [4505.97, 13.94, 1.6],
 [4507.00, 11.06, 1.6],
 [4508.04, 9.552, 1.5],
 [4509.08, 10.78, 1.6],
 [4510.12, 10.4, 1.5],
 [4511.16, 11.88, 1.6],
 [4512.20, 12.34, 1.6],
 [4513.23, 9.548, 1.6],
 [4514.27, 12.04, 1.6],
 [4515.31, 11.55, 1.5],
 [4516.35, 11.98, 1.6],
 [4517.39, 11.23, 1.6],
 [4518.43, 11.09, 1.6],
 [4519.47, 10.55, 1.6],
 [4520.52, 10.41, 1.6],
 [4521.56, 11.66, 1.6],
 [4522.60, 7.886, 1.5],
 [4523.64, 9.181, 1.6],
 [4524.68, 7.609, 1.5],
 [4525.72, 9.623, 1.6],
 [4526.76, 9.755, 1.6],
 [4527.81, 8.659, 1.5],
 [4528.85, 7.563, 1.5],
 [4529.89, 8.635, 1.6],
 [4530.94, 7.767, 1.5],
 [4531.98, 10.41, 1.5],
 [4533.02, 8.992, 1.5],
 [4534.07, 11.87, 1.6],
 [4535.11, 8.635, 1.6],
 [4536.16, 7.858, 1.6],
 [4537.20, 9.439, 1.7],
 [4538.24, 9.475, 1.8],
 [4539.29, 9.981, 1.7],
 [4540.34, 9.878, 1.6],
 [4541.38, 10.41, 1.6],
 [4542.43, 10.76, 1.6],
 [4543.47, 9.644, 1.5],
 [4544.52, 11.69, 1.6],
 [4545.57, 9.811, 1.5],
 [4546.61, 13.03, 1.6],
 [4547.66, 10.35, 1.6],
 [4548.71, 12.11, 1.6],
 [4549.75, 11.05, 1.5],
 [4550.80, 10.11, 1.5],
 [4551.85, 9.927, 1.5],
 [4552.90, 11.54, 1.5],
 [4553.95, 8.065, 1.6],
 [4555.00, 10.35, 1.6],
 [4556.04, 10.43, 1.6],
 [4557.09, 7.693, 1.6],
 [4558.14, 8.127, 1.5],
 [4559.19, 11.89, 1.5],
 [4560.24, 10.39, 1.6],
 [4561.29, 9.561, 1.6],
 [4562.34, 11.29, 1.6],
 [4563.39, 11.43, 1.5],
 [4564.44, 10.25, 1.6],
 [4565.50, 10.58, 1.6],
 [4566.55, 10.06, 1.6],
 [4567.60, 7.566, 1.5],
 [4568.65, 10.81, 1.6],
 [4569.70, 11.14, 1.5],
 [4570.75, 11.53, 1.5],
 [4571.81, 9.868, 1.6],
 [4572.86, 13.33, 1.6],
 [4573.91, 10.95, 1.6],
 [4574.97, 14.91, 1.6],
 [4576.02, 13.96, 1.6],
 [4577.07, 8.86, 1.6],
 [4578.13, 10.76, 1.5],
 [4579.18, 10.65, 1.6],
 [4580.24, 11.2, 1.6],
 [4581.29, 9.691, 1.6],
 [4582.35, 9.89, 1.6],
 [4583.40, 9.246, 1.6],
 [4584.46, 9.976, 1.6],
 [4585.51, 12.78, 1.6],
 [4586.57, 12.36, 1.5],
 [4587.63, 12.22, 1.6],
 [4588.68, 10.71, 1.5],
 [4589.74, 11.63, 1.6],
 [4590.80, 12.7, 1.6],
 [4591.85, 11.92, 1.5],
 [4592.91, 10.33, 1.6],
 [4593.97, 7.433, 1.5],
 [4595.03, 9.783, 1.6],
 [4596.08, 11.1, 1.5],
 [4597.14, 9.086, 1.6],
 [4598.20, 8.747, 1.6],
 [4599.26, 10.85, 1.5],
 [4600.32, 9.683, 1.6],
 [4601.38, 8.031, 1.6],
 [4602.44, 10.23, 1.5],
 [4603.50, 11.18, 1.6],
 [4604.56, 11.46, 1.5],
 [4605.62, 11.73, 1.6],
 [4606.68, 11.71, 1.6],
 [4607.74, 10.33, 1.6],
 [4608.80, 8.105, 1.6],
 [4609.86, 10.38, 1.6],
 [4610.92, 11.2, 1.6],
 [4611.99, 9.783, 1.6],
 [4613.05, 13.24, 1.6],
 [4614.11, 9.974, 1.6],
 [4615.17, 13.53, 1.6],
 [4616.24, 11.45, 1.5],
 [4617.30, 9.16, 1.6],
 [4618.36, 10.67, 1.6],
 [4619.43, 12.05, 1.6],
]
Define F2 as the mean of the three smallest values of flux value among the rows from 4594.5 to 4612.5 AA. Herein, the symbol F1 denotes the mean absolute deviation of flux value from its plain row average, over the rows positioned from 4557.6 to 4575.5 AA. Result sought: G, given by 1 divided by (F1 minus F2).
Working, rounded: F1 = 1.2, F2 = 8.3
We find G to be -0.141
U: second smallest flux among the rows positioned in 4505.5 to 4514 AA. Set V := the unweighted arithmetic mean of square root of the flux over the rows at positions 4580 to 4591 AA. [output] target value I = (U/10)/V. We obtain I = 0.29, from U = 9.552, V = 3.33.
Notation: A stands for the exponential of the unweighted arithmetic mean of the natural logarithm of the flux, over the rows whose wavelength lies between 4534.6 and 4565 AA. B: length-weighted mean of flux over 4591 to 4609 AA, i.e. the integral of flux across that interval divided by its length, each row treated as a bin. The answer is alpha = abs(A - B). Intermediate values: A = 10.1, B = 10.2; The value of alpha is 0.1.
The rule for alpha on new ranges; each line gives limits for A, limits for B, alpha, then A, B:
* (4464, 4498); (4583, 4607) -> 1.0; 9.7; 10.6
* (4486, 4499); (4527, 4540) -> 0.2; 9.3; 9.1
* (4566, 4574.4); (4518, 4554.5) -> 0.7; 10.5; 9.9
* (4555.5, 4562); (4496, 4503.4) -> 0.6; 9.6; 10.2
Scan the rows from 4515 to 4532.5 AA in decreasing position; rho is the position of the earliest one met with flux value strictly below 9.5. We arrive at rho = 4530.94 AA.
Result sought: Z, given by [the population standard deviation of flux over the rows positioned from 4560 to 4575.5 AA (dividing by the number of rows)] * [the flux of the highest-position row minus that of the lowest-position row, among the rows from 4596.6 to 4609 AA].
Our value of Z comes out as -2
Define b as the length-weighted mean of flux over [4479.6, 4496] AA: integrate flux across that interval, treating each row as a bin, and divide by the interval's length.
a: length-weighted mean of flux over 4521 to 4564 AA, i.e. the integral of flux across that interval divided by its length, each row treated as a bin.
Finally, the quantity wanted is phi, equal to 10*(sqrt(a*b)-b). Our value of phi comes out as -1.6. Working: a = 9.9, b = 10.2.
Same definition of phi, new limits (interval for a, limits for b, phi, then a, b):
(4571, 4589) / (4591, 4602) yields 7.1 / 11.3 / 9.8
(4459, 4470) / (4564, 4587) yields -14.1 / 8.3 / 10.9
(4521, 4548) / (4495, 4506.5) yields -3.0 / 9.6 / 10.2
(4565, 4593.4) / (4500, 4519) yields -0.3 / 11.1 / 11.2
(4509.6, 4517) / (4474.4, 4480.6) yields 3.4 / 11.4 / 10.7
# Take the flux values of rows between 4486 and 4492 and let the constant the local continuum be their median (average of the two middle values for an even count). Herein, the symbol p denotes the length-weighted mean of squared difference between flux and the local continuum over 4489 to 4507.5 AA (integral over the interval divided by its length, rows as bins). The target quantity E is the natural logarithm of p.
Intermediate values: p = 3.9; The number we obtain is 1.4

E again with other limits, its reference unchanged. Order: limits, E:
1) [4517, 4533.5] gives 0.6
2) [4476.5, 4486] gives 1.9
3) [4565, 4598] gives 1.8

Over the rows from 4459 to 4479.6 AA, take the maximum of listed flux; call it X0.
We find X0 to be 11.45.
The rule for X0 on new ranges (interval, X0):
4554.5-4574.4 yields 13.33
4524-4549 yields 13.03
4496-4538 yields 13.94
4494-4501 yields 10.39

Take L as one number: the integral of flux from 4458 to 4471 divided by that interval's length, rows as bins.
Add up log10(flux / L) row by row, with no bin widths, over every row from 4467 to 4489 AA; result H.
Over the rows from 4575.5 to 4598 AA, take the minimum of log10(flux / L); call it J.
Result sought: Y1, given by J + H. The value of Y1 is 1.71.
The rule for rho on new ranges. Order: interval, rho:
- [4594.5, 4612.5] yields 4608.80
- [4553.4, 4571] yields 4567.60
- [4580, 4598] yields 4597.14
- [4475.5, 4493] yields 4491.46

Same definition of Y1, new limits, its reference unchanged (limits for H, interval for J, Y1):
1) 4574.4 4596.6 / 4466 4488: 2.13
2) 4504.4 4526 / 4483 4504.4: 1.89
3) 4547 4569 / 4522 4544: 1.49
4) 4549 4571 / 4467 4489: 1.49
